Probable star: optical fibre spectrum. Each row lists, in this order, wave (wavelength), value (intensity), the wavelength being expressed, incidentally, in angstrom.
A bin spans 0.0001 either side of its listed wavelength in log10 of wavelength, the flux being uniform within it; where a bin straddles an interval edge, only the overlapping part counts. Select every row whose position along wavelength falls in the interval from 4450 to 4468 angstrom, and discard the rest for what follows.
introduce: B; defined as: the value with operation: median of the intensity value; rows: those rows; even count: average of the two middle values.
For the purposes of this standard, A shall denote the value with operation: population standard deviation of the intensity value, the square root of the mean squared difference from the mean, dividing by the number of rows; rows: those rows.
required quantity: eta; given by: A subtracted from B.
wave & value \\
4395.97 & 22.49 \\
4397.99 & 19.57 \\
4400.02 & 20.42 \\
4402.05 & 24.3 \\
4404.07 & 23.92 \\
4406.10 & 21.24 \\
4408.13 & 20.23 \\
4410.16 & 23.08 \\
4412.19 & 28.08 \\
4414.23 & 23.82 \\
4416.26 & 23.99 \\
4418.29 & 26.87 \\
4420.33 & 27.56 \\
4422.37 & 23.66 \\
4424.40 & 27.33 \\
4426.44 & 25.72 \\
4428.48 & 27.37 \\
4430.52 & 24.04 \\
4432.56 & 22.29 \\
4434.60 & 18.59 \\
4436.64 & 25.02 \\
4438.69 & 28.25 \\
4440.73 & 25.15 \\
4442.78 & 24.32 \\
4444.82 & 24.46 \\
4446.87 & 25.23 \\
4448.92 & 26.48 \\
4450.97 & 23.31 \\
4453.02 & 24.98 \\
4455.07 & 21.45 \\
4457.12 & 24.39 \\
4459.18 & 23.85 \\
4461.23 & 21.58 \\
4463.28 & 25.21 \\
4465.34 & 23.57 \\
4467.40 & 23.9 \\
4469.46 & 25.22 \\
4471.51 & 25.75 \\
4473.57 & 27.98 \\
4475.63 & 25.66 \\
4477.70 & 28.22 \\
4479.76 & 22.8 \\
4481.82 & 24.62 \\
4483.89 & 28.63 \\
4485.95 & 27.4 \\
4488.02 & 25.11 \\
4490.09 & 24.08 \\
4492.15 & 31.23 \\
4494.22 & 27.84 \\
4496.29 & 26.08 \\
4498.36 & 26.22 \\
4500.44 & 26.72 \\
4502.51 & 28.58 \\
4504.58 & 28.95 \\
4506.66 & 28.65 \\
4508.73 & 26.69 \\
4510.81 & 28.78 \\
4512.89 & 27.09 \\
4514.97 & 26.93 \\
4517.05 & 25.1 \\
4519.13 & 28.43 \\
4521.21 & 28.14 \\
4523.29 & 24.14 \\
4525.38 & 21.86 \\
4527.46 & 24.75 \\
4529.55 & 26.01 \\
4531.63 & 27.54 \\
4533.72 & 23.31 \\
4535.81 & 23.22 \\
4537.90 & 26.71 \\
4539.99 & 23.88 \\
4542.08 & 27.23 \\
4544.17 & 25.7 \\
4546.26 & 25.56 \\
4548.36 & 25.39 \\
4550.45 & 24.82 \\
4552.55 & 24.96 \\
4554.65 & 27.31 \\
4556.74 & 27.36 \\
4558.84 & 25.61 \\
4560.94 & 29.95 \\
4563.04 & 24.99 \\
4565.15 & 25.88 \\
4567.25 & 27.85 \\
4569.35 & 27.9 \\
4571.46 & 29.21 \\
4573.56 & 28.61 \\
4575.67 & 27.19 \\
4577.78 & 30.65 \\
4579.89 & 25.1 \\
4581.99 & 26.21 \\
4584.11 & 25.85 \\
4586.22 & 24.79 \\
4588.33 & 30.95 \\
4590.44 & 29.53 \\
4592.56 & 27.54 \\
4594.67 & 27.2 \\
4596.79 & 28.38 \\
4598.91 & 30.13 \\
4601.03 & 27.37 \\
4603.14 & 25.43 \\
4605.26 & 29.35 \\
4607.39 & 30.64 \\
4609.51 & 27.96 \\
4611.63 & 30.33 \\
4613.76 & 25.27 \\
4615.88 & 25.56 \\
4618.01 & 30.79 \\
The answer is 22.6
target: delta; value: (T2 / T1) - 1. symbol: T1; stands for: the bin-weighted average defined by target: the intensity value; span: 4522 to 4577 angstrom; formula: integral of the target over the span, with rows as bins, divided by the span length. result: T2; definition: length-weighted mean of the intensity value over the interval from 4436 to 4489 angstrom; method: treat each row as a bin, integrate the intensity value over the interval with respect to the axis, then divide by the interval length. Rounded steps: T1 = 26.1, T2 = 25.1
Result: -0.04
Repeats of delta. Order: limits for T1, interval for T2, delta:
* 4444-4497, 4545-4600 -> 0.08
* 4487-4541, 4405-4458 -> -0.07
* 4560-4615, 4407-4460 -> -0.12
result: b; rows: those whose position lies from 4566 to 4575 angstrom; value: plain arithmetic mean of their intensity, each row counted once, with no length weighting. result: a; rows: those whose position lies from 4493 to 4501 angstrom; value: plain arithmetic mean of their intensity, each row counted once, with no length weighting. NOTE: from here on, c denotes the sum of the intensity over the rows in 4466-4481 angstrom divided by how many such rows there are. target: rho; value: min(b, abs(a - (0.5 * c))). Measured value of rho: 14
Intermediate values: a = 26.7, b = 28.4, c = 25.6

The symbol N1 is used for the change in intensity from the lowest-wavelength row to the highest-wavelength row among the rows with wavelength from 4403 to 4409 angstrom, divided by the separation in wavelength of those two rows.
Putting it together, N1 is -0.9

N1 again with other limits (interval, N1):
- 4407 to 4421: 0.6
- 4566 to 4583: -0.1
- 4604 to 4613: 0.2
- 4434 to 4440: 2.4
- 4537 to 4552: -0.2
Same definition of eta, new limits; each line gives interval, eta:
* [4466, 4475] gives 24.0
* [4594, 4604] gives 25.8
